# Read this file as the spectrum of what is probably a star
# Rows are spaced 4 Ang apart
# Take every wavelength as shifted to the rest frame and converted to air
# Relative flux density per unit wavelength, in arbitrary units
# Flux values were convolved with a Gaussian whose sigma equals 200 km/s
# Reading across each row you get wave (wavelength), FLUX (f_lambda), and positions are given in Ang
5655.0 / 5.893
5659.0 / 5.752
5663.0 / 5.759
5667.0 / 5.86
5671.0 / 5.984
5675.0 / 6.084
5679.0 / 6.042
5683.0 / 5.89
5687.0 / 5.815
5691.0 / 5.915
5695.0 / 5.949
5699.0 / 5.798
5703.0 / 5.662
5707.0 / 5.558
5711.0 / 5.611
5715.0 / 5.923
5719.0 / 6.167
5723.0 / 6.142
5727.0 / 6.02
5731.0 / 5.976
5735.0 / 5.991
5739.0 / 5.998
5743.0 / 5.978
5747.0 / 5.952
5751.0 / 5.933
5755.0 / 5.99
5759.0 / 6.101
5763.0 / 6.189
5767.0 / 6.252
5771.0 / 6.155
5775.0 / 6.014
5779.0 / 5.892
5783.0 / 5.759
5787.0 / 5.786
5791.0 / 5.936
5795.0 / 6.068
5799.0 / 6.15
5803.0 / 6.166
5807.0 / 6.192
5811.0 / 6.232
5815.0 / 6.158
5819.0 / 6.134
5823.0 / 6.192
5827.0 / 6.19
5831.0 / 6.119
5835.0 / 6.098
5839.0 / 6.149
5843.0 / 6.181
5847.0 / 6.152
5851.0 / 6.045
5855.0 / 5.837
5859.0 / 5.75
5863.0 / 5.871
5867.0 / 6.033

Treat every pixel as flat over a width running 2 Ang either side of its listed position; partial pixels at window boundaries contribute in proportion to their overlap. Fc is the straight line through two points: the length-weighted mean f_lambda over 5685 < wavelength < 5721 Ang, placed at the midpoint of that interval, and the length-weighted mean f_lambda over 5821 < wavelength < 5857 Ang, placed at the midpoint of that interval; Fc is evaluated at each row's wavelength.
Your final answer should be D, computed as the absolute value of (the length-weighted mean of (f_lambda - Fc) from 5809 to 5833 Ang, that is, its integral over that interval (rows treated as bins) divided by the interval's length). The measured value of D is 0.10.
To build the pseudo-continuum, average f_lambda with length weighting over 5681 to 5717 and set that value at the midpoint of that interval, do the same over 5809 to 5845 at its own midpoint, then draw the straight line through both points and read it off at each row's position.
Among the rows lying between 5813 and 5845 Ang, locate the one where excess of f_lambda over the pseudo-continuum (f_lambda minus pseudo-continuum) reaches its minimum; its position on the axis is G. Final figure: 5835.0 Ang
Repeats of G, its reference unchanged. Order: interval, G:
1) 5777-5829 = 5783.0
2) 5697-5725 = 5707.0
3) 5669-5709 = 5707.0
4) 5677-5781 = 5707.0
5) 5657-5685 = 5663.0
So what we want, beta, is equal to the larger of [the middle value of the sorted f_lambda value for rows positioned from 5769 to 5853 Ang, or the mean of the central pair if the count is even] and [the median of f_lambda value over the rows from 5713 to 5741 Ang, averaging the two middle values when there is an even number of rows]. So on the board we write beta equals 6.15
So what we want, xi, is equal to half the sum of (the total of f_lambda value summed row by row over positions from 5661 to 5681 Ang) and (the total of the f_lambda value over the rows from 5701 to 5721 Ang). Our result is 29.3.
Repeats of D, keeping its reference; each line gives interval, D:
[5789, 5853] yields 0.07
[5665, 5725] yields 0.09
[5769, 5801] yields 0.02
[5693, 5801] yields 0.05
